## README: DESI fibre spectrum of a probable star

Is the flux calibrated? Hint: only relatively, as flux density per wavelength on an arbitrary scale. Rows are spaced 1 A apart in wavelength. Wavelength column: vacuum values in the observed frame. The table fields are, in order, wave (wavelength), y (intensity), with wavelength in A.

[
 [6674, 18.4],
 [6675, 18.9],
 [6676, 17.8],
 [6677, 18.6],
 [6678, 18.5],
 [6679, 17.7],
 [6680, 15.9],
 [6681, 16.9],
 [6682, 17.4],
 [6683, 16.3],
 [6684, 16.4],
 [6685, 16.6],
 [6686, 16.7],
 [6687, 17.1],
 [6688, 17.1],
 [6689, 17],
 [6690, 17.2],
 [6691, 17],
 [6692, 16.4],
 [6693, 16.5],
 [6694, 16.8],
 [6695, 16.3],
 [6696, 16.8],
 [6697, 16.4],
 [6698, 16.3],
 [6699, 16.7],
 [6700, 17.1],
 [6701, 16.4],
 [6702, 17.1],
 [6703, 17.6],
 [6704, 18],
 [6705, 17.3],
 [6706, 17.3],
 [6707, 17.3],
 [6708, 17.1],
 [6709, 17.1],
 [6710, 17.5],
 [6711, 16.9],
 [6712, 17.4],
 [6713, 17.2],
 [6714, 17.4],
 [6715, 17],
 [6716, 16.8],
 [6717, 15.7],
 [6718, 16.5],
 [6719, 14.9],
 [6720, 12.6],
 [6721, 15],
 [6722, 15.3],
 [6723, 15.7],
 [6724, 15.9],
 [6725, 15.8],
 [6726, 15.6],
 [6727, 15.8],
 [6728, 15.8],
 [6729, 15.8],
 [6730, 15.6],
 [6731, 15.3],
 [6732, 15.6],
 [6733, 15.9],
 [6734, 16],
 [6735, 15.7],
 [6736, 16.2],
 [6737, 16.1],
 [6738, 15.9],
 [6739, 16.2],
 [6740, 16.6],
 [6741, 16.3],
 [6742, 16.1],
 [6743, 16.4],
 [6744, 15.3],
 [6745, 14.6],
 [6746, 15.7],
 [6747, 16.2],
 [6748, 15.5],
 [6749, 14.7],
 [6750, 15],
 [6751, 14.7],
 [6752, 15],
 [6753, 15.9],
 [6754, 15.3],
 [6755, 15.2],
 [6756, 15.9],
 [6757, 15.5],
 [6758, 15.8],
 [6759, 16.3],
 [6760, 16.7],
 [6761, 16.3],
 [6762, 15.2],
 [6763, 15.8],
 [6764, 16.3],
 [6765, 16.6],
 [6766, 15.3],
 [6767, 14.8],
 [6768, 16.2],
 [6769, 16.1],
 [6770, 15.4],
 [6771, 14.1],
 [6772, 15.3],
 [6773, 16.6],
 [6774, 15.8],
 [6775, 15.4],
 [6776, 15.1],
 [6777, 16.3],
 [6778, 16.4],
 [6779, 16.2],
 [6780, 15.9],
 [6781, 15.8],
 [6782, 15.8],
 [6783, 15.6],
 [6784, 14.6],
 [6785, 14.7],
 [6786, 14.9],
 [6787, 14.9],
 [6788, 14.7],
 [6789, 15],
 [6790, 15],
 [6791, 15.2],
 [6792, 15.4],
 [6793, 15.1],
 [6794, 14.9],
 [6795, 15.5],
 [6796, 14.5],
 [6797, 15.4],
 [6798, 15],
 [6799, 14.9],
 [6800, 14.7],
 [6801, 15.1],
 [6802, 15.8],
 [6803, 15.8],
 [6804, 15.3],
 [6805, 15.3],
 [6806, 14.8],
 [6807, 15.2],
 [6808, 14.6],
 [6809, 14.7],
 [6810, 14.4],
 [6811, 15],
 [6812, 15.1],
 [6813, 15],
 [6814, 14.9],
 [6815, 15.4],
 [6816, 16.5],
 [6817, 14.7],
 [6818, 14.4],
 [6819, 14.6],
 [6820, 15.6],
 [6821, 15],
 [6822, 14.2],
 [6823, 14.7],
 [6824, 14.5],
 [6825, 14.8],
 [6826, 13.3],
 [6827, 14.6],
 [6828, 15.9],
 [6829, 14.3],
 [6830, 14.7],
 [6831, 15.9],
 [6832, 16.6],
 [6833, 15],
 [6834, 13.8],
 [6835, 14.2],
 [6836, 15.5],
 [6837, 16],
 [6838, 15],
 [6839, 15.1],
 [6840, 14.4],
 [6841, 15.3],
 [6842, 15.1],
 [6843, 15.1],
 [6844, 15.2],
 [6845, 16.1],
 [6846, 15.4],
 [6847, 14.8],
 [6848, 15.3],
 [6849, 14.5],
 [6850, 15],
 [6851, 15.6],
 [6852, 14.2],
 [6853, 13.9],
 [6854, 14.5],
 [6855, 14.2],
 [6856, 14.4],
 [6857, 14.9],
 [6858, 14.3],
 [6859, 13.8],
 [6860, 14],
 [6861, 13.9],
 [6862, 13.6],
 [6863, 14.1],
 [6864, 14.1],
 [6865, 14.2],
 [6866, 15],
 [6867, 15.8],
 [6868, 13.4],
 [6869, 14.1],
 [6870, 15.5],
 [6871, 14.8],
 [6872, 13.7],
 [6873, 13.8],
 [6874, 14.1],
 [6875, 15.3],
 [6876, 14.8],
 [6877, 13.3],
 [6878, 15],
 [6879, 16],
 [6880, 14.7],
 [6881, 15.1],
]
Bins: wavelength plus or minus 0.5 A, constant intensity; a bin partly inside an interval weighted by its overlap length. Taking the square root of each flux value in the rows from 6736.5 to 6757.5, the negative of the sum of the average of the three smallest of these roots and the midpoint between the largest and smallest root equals -7.78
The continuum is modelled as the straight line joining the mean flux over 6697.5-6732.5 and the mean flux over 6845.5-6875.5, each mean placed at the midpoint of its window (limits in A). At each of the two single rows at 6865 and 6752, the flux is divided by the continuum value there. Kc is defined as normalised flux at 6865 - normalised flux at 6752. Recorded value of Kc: 0.040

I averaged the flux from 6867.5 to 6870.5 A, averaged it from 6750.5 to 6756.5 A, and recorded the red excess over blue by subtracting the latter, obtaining -1.00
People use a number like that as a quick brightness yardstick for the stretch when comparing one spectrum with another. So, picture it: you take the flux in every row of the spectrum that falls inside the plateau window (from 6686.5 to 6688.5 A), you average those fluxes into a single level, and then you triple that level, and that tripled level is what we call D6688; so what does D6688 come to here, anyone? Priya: 51.3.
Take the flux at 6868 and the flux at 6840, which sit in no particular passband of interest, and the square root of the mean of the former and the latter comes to 3.73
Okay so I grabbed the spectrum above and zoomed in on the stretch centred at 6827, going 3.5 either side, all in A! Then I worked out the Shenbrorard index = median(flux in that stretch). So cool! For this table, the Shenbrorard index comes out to 14.6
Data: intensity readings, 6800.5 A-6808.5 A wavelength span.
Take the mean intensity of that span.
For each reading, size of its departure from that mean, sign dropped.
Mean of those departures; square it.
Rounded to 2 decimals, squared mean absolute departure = 0.10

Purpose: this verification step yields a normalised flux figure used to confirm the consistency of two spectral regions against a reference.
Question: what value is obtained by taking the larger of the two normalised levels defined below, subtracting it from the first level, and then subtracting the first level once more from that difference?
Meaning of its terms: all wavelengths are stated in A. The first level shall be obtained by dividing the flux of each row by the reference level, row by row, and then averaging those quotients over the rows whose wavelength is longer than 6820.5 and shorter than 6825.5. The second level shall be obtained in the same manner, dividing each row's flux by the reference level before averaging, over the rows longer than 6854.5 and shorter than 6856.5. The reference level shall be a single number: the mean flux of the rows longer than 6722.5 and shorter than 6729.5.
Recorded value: -0.93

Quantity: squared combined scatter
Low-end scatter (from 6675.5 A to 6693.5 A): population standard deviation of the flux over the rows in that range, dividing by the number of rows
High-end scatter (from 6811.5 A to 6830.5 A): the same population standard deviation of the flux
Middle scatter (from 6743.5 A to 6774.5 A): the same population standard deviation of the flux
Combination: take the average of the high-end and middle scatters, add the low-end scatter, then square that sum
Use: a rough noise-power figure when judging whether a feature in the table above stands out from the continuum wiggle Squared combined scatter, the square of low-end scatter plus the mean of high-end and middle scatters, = 1.9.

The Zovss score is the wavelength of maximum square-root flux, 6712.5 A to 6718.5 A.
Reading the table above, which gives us 6714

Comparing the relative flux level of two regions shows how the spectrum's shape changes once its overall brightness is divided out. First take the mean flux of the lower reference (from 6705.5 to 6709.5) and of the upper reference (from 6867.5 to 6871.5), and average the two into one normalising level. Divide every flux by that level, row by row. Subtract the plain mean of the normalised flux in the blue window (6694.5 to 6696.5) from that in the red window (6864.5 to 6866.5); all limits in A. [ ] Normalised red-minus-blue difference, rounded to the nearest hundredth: -0.12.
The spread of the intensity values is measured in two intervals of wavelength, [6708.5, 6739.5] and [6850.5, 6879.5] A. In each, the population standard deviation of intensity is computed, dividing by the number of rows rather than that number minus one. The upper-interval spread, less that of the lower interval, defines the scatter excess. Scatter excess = -0.2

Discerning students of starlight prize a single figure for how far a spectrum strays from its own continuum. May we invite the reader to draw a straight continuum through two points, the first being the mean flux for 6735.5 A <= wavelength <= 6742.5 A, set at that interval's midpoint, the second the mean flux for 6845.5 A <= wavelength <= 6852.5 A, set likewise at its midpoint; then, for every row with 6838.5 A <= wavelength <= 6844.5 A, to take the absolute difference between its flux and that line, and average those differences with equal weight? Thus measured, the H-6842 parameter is 0.20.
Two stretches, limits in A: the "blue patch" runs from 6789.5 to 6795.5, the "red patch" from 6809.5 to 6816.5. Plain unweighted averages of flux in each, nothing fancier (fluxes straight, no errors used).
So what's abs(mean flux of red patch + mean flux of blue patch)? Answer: 30.4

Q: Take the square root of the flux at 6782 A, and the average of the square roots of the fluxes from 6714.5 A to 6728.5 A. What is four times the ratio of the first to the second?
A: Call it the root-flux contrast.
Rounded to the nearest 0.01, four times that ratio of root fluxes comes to 4.03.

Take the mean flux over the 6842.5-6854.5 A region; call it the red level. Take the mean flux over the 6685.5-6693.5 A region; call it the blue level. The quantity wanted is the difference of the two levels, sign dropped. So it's 1.9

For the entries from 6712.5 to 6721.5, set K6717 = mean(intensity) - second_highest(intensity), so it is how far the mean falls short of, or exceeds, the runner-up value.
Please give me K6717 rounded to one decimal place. -1.3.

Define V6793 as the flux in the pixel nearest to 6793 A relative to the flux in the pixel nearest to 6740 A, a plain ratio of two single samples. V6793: 0.910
